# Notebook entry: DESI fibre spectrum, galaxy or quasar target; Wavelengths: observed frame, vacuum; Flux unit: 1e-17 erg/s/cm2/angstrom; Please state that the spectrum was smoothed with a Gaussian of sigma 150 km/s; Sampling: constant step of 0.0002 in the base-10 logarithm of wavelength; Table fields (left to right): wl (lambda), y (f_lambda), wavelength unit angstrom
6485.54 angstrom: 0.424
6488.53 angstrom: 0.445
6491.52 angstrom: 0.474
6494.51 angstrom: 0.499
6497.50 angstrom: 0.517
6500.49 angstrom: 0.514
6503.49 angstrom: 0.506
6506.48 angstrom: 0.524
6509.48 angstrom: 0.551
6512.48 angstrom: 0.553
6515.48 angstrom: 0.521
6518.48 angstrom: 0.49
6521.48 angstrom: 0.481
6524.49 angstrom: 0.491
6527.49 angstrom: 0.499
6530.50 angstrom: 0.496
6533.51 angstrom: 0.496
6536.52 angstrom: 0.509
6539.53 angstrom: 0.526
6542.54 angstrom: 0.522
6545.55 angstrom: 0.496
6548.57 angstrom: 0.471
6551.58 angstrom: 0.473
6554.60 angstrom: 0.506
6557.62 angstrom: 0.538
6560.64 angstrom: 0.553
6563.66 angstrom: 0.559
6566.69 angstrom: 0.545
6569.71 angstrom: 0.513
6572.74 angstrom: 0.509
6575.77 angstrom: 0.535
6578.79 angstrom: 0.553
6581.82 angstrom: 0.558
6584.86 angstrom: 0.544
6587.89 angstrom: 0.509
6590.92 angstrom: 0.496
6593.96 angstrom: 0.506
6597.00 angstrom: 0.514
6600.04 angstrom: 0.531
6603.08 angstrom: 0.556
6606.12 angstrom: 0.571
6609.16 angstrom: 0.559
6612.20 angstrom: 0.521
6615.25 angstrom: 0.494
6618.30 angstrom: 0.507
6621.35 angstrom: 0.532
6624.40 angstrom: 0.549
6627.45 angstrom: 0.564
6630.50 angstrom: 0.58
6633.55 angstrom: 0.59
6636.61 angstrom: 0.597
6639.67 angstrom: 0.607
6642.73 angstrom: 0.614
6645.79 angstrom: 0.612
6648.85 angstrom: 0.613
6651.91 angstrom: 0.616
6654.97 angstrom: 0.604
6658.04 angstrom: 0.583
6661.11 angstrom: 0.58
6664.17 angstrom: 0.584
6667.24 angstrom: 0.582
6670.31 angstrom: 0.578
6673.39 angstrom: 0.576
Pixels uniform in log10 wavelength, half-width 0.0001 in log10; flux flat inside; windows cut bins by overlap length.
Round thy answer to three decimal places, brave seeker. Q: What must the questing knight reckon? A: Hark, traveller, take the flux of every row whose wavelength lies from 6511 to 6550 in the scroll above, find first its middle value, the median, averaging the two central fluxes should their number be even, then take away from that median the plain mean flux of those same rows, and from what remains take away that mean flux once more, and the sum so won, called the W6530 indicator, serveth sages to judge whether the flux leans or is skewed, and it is -0.512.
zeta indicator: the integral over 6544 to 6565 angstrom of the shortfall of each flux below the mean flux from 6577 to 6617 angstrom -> 0.38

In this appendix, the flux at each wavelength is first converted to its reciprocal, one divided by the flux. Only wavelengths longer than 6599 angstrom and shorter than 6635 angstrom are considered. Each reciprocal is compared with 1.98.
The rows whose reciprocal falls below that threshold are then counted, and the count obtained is 11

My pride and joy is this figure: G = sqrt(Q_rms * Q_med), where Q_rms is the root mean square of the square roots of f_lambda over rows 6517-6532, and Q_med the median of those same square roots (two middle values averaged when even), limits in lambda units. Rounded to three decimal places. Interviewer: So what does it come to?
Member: 0.701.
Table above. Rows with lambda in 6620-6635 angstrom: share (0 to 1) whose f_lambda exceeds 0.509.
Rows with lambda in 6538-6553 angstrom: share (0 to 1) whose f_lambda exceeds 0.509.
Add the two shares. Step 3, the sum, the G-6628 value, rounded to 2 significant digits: 1.4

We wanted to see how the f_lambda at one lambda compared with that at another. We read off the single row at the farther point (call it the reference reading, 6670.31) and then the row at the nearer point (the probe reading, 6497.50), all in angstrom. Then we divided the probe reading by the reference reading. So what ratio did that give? 0.89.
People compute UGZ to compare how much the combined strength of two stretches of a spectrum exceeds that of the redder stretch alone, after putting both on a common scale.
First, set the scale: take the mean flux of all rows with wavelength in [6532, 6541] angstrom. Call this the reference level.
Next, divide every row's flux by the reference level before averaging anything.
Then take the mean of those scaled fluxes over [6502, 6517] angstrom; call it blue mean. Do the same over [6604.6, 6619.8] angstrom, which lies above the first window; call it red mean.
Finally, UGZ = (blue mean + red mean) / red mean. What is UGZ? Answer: 2.00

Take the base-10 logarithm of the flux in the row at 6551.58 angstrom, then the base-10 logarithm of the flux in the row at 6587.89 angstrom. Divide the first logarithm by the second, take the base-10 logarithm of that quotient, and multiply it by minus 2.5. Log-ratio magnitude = -0.11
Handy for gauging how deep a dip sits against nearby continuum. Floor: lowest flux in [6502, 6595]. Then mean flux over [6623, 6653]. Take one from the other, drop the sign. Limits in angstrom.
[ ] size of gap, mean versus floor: 0.12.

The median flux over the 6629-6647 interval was 0.602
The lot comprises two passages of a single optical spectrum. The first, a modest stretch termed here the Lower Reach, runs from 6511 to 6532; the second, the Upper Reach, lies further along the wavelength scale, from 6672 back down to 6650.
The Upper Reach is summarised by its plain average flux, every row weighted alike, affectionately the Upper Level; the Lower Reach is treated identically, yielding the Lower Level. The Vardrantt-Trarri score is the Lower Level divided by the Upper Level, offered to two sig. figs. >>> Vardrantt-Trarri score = 0.86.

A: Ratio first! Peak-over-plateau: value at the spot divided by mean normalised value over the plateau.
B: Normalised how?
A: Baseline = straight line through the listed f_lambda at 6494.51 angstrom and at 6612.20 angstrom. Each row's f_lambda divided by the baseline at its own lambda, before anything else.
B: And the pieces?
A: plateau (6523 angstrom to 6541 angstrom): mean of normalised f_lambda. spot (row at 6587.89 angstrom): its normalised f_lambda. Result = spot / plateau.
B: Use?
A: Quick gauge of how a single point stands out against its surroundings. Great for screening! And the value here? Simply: 0.99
